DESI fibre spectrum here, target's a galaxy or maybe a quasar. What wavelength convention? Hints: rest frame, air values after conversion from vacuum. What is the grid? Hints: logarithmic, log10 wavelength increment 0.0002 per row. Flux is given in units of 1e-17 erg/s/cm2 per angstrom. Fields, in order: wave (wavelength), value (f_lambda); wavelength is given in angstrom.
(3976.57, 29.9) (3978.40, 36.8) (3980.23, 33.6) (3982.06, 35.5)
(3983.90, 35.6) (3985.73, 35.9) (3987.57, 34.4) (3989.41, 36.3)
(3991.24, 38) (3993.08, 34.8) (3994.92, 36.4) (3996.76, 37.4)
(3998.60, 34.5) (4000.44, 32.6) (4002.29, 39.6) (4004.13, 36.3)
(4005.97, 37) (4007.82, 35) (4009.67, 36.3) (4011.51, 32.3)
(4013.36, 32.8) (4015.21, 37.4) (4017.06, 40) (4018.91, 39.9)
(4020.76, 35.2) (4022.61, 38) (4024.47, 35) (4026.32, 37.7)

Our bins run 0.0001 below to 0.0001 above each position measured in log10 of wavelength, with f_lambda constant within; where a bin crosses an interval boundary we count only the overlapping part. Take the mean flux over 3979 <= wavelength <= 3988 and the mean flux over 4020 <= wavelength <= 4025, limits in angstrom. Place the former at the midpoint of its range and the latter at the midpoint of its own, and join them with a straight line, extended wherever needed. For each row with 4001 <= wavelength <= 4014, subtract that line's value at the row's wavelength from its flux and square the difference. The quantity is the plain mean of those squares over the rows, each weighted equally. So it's 5.9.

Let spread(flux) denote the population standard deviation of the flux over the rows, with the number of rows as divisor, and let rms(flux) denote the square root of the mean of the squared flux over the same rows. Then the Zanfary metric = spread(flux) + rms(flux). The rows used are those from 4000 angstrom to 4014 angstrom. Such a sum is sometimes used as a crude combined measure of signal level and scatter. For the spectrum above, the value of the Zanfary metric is 37.7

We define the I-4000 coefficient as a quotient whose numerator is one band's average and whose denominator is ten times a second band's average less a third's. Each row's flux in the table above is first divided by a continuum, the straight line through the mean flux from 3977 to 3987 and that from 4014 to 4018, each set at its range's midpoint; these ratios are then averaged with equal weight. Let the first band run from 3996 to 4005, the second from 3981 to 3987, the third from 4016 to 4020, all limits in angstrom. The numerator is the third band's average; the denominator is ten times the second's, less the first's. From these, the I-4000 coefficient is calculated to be 0.114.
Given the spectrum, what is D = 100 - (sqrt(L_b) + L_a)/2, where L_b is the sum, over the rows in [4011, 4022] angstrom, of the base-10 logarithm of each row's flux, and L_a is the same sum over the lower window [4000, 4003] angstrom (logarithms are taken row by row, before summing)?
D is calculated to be 96.9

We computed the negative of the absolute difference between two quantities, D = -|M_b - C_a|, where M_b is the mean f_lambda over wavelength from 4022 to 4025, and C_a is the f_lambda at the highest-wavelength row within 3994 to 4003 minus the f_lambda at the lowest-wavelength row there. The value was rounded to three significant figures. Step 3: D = -33.3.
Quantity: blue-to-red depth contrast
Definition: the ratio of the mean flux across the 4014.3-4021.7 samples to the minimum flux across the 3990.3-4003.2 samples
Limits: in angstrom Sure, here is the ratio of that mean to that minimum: 1.17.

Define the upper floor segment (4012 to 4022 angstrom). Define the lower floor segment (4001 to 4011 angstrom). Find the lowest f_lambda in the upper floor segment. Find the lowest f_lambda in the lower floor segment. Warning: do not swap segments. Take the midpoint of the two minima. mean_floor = 33.9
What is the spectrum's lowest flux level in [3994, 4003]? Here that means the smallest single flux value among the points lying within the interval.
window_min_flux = 32.6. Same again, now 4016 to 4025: 35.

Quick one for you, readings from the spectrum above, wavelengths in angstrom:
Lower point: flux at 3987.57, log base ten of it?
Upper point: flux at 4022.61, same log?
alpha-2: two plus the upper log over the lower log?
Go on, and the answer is 3.03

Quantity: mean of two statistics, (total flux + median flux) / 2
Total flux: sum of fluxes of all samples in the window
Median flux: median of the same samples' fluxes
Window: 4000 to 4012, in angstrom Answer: 143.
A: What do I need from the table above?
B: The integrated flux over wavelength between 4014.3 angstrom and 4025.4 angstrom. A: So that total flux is 417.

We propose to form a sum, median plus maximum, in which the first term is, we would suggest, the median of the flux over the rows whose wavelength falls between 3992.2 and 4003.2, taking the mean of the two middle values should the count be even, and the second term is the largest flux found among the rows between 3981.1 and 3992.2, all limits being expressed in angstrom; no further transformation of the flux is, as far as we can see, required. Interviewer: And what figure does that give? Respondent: 73.6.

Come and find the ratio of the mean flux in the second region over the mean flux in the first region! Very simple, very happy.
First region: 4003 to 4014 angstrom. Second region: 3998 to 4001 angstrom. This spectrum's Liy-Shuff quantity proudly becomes 0.96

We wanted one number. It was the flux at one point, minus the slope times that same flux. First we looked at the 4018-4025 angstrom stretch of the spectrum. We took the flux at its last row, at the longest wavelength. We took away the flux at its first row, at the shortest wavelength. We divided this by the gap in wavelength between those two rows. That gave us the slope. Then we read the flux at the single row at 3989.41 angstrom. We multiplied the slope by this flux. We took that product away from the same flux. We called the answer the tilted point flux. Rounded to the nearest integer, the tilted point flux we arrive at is 68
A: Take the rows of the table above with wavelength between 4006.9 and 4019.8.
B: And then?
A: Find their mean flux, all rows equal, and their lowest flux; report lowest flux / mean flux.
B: 0.891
